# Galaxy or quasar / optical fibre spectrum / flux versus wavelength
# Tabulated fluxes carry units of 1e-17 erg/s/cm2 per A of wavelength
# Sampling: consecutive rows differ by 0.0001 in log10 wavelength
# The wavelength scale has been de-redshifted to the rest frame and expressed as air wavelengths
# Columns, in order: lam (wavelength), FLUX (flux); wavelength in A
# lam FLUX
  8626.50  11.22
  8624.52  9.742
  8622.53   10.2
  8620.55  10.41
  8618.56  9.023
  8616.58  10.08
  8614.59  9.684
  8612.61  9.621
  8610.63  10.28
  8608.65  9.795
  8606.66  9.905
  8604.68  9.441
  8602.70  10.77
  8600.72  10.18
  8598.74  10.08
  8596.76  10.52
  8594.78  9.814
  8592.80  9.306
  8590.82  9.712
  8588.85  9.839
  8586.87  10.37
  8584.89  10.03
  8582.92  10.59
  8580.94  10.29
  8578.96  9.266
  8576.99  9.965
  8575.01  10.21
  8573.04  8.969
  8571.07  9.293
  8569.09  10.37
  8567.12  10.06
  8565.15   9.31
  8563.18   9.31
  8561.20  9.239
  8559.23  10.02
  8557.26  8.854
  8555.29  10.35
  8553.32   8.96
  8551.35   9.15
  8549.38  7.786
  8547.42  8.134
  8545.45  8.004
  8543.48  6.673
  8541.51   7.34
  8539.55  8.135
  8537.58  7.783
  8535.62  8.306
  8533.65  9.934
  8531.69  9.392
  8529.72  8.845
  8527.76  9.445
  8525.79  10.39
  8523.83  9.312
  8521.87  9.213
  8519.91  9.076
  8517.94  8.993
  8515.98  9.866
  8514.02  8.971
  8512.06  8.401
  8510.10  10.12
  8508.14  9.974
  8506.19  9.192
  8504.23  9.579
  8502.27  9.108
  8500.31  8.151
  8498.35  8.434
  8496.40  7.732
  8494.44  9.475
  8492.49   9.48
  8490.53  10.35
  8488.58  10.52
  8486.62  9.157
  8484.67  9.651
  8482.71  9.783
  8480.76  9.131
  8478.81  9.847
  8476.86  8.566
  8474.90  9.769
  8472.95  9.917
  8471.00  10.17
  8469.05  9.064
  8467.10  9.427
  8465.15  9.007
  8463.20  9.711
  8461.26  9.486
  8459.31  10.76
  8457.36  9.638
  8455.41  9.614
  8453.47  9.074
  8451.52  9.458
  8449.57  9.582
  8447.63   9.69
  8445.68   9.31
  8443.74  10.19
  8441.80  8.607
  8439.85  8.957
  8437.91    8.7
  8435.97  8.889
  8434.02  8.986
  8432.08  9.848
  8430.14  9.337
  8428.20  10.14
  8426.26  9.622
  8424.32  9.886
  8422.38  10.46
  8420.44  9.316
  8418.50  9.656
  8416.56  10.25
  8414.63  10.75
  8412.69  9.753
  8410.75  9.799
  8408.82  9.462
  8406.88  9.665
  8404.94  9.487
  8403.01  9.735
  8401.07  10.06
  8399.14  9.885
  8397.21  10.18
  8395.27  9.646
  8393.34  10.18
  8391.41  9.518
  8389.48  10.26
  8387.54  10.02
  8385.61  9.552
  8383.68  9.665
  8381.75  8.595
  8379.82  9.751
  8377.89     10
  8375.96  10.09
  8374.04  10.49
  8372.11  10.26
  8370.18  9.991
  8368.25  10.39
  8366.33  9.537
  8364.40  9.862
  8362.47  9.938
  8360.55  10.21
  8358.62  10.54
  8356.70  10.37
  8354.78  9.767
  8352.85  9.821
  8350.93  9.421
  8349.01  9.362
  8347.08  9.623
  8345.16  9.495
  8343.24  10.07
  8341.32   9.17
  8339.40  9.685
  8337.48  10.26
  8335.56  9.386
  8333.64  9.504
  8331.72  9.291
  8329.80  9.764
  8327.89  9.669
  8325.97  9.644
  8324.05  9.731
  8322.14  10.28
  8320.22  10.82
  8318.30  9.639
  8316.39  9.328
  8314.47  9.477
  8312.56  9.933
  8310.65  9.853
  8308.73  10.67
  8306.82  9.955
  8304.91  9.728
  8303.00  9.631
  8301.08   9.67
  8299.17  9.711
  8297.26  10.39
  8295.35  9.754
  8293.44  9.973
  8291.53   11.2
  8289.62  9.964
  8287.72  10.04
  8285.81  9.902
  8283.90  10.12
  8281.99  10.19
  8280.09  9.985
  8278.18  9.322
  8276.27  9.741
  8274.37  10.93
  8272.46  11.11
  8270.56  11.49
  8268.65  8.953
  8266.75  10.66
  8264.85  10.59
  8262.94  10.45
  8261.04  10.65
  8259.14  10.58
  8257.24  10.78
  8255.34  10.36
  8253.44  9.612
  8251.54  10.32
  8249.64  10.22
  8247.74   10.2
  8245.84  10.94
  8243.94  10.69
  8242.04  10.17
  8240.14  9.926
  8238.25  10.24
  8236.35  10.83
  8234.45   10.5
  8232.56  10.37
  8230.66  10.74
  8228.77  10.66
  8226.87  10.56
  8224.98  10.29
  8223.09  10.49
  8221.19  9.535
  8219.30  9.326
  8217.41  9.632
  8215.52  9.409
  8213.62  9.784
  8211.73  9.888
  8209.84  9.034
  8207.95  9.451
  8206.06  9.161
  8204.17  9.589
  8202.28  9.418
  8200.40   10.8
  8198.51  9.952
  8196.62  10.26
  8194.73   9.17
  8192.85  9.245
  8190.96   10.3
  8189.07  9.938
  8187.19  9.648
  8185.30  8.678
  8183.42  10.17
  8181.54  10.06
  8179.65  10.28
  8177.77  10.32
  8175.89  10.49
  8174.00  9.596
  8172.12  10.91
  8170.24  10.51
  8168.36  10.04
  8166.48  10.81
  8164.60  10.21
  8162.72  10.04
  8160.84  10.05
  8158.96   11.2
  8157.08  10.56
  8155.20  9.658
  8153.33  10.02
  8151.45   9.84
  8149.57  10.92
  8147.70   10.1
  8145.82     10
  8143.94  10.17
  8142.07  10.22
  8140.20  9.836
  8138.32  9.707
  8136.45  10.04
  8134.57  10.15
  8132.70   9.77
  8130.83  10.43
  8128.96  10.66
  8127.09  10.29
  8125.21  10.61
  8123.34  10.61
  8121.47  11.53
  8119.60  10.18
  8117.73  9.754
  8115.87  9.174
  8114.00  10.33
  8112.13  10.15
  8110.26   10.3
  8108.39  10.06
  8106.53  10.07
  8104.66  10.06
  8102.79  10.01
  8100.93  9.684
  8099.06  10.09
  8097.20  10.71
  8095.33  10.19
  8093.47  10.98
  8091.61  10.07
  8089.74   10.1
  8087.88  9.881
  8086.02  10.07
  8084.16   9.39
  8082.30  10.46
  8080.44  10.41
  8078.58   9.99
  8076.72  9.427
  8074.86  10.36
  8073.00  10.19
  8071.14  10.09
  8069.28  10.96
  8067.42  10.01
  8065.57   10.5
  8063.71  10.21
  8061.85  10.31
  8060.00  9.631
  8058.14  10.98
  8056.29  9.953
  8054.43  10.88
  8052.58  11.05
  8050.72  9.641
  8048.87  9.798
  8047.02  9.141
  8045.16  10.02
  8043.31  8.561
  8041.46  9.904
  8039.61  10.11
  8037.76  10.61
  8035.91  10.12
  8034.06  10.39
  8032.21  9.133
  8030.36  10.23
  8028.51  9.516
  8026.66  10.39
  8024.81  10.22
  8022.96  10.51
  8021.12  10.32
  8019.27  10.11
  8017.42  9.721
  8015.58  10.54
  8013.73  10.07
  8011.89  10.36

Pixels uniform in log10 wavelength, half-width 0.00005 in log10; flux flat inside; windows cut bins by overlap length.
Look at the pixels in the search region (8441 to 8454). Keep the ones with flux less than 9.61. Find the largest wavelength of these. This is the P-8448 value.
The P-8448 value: 8453.47 A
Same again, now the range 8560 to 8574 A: 8573.04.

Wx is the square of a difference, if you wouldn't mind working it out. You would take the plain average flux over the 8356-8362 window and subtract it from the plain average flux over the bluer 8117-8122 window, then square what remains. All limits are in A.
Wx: 0.01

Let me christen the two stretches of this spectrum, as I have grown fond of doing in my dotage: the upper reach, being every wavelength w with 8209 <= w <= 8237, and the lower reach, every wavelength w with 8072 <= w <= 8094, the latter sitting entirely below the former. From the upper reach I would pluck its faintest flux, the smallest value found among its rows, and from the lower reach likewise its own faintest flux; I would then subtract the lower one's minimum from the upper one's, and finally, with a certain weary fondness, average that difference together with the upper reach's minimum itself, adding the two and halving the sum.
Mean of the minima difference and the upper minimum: 4.3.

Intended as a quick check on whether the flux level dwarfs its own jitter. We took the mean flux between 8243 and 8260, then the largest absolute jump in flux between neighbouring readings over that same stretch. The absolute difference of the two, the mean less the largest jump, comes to 9.7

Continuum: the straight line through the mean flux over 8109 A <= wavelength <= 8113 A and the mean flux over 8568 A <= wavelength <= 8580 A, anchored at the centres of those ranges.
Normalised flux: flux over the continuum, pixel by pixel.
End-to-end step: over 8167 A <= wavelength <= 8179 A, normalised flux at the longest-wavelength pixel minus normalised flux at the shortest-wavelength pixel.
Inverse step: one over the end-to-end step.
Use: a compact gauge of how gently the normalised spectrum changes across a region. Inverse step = 35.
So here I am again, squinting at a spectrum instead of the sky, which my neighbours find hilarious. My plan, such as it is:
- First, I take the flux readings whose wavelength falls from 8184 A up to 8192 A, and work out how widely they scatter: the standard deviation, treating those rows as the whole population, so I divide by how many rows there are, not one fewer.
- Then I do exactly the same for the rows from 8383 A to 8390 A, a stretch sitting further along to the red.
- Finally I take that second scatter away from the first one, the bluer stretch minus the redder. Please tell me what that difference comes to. 0.32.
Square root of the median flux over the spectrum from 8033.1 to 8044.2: 3.18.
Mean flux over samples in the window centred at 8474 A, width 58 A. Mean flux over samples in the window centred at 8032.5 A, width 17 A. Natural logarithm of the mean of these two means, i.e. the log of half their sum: 2.28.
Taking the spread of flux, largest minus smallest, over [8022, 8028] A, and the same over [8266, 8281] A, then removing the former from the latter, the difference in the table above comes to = 2.2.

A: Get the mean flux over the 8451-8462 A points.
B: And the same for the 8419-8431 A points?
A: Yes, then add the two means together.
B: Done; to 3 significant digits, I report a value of 19.5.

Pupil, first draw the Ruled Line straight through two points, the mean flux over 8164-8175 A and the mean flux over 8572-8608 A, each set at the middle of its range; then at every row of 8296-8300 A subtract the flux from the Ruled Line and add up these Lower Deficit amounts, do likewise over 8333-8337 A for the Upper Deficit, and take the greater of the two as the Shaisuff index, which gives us 1.5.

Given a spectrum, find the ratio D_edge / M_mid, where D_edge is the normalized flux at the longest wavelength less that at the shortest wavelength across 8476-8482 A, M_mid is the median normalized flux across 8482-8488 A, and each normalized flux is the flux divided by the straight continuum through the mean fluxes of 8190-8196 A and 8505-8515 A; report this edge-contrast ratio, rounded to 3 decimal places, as 0.059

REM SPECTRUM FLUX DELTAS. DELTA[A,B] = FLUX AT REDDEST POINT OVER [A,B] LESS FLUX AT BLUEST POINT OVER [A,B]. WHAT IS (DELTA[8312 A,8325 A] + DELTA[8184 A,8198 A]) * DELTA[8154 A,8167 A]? 1.6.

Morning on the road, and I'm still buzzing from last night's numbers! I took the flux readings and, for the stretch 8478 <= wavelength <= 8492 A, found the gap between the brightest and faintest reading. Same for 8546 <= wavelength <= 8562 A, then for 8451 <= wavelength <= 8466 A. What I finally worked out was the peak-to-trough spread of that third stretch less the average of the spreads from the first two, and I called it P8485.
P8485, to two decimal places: -0.22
